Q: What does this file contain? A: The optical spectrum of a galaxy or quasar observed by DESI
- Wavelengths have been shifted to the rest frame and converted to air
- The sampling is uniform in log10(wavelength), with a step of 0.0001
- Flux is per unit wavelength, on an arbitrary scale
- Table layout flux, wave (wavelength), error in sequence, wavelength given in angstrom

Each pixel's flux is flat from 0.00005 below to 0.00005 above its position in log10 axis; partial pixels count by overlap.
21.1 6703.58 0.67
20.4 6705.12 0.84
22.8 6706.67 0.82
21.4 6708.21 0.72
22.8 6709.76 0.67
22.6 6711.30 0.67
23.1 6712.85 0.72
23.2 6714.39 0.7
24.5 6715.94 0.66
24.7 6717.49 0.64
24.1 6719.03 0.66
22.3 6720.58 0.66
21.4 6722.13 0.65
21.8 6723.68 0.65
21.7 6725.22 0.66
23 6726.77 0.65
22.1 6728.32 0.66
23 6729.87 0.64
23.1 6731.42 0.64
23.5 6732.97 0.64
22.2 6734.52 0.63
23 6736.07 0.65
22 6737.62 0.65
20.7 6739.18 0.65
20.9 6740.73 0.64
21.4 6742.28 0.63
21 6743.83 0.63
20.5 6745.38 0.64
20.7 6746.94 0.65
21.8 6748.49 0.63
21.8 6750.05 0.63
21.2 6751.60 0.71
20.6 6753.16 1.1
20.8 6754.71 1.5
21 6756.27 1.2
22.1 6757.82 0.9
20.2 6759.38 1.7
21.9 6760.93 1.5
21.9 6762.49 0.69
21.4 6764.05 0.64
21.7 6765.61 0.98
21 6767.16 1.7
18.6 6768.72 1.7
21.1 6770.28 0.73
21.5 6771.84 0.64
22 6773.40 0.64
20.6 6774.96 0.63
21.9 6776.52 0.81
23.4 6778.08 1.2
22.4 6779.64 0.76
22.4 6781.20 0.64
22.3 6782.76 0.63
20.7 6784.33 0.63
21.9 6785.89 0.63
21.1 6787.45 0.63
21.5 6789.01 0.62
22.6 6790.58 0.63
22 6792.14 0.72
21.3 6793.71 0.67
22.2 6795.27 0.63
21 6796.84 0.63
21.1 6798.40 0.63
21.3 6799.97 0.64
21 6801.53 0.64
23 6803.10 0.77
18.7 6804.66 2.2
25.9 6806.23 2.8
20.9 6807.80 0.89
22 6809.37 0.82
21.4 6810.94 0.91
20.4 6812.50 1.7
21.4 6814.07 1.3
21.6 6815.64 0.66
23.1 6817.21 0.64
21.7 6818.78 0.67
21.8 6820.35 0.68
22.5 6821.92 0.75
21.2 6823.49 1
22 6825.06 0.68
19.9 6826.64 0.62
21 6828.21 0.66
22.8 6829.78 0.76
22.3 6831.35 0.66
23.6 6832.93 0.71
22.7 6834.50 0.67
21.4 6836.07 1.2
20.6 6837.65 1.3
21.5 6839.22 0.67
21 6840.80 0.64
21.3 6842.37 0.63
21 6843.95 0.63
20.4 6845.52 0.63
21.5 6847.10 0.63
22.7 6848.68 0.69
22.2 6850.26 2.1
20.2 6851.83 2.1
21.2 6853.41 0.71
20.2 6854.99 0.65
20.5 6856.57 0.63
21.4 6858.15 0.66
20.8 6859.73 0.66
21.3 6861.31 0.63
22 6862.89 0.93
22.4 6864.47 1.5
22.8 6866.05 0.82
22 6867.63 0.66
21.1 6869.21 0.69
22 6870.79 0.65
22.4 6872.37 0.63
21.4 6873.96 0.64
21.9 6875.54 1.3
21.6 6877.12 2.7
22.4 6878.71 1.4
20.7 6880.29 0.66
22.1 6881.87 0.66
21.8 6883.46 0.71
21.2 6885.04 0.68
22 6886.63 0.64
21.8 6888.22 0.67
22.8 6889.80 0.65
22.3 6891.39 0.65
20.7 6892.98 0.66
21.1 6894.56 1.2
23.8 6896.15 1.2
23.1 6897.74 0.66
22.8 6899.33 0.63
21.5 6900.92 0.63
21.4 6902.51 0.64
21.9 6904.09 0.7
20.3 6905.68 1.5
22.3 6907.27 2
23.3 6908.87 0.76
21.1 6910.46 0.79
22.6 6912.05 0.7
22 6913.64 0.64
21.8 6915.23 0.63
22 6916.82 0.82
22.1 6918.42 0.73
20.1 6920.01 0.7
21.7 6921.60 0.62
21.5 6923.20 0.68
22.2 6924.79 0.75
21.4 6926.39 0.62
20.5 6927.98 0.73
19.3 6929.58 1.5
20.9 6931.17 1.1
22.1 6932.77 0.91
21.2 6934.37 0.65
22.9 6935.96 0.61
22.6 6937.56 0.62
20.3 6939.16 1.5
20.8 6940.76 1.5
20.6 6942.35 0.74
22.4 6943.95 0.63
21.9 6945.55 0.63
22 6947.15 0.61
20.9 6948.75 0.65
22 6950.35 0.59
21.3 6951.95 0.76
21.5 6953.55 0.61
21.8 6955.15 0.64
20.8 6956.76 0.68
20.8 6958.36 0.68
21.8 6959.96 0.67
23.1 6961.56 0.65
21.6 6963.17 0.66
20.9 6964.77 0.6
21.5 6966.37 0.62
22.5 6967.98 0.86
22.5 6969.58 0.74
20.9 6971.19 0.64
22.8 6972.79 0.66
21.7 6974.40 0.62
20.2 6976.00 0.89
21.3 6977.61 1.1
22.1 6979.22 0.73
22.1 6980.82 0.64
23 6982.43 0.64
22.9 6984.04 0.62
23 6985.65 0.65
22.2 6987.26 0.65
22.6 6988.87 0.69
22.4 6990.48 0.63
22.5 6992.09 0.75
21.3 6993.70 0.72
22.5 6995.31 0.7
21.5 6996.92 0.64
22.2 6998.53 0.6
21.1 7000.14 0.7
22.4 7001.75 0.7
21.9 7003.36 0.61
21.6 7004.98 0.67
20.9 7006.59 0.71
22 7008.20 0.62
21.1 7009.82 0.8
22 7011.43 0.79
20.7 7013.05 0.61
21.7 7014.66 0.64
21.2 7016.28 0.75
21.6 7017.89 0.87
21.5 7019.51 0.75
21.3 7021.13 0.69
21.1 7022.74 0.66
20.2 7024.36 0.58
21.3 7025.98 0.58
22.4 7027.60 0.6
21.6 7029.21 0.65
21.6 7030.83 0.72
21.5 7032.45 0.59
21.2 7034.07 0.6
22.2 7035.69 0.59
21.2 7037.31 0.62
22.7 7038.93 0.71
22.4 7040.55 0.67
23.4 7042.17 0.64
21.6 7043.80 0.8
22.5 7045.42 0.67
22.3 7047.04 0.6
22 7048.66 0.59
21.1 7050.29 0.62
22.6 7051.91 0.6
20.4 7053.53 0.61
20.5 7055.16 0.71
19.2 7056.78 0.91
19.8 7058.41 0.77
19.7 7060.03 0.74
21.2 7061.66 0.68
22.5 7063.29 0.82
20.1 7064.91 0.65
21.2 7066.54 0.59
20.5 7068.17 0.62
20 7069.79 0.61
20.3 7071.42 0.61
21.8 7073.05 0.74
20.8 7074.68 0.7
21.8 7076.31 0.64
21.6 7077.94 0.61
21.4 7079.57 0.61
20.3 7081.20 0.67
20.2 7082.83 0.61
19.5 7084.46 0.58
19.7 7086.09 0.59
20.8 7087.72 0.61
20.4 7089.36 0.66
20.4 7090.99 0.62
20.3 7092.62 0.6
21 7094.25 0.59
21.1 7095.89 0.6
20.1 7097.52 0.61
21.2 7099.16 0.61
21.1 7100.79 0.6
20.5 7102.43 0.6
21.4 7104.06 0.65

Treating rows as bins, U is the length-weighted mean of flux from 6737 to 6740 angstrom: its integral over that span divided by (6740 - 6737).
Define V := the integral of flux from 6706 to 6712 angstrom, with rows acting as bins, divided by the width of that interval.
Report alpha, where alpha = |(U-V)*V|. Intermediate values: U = 21.26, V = 22.4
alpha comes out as 26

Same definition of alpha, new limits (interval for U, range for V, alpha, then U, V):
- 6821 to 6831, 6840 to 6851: 4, 21.61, 21.4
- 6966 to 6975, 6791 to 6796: 2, 22.00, 21.9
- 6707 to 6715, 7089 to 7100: 41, 22.63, 20.7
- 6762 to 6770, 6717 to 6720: 82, 20.90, 24.3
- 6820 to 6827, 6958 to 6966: 3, 21.54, 21.7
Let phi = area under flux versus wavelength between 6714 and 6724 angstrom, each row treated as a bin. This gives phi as 232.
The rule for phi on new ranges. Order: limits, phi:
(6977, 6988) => 246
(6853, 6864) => 232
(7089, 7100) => 227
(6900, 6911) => 239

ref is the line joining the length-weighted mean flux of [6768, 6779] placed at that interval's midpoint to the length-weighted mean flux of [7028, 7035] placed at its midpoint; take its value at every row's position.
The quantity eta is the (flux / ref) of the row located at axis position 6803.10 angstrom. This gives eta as 1.077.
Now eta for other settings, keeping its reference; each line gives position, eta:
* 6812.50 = 0.955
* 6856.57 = 0.958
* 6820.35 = 1.020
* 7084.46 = 0.903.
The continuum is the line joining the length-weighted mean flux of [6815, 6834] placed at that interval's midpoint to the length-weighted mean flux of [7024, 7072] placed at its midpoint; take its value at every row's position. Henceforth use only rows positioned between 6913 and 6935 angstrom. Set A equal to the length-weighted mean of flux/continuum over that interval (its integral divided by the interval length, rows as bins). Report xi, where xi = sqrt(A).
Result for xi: 0.99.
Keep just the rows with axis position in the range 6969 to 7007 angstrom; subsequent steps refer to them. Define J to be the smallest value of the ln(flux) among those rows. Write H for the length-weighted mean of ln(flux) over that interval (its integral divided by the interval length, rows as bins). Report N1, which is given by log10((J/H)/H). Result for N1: -0.502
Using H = 3.09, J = 3.01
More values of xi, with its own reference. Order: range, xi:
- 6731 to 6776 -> 0.98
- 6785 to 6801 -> 0.99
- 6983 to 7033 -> 1.01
